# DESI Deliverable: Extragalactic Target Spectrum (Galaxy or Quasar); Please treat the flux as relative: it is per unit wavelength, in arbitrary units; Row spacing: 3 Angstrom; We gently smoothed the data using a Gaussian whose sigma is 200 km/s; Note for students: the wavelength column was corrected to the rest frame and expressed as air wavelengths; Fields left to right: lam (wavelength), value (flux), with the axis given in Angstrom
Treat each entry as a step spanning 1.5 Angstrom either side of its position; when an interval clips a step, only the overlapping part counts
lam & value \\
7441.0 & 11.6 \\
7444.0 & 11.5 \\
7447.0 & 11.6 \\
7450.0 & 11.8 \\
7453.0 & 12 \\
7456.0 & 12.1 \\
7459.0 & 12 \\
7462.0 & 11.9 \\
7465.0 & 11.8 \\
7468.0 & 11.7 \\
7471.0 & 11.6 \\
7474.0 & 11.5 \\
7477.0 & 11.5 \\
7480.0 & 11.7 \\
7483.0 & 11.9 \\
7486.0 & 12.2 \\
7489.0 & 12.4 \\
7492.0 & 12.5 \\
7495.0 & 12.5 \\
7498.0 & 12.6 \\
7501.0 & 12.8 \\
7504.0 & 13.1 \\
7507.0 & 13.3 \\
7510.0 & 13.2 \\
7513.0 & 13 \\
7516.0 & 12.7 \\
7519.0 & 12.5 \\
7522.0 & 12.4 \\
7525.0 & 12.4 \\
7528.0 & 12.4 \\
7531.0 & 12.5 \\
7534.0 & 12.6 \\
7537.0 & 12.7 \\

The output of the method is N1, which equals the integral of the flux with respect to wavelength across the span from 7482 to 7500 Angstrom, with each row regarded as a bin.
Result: 223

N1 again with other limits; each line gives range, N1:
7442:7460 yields 213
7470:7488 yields 212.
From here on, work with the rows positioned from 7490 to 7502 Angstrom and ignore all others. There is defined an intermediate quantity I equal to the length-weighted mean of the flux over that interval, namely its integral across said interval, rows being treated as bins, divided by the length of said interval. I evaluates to 12.6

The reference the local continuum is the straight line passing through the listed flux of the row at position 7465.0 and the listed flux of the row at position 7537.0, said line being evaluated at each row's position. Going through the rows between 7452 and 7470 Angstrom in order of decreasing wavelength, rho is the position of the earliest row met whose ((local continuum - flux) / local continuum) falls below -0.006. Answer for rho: 7462.0 Angstrom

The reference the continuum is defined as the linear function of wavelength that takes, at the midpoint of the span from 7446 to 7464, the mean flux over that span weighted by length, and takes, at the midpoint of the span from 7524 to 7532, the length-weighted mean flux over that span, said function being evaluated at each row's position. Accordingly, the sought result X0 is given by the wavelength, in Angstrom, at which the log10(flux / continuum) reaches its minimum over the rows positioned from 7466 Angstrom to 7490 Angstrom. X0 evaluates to 7477.0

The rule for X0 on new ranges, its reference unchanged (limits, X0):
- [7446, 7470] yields 7468.0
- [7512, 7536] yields 7528.0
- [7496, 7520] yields 7519.0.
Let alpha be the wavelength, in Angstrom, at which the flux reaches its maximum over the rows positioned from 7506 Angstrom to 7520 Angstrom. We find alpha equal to 7507.0 Angstrom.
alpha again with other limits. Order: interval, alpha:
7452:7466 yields 7456.0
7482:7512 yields 7507.0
